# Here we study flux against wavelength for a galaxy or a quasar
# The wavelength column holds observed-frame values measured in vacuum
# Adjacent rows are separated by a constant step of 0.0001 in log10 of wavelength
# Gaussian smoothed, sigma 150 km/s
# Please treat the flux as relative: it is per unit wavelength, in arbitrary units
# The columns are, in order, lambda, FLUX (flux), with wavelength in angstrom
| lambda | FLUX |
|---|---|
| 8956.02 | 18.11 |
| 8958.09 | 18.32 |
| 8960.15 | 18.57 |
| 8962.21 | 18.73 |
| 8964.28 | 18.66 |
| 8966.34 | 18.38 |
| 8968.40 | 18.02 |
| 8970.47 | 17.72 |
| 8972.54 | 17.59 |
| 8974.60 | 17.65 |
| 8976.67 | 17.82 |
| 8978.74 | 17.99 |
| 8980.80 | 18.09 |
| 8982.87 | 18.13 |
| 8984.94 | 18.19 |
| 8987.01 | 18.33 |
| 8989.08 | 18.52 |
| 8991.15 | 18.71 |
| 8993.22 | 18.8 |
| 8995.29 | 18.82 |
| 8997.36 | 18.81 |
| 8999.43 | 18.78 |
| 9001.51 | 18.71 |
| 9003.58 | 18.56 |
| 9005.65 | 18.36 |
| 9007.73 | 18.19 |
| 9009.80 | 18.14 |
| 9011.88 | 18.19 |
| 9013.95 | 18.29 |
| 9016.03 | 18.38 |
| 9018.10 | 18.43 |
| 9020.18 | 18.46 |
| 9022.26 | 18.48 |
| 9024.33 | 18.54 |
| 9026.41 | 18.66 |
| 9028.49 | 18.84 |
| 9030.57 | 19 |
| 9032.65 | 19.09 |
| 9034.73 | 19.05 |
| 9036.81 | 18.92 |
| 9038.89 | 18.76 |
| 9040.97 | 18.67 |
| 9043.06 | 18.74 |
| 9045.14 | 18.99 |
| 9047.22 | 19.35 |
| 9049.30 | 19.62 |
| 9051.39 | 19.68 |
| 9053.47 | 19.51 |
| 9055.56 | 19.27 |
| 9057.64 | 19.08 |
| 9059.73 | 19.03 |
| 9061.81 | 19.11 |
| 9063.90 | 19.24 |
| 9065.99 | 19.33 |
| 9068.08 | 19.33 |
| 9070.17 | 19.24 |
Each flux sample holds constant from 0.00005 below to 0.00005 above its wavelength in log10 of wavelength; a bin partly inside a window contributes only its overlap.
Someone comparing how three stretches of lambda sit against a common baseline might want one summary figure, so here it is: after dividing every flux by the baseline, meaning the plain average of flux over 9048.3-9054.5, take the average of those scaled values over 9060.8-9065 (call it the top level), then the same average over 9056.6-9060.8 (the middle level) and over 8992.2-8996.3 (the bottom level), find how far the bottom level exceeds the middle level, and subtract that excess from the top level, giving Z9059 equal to 0.991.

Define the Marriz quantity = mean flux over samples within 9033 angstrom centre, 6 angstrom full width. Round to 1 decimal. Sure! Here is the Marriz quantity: 19.0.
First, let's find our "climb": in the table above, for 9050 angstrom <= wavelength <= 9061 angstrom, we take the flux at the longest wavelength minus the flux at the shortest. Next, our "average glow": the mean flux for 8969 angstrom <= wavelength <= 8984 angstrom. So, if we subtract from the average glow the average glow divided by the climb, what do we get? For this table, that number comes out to 45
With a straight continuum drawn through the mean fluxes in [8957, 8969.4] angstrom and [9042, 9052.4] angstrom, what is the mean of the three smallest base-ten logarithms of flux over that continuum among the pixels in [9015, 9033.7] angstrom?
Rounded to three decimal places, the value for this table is -0.013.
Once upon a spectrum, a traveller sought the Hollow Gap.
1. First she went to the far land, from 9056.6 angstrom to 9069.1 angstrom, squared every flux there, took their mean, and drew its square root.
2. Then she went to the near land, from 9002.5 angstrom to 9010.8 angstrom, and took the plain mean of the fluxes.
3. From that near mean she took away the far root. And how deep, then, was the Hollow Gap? -0.9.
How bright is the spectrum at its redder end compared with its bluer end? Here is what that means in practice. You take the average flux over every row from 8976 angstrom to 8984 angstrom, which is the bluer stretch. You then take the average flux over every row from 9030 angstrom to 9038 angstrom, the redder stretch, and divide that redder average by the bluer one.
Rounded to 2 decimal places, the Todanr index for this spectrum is 1.06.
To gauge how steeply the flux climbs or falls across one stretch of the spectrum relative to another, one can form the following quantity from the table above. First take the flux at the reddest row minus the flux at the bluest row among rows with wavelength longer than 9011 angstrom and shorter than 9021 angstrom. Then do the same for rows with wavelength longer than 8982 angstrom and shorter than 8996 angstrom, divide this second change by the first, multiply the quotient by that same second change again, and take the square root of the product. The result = 1.3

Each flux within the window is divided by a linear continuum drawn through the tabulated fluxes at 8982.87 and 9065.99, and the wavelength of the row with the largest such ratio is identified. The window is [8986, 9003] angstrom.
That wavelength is 8993.22 angstrom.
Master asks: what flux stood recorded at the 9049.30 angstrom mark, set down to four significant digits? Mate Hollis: 19.62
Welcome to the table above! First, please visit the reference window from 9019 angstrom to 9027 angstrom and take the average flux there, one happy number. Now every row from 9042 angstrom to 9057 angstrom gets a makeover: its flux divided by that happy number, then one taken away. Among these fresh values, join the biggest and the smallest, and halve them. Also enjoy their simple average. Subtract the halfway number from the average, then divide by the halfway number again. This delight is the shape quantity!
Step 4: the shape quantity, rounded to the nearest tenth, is 0.1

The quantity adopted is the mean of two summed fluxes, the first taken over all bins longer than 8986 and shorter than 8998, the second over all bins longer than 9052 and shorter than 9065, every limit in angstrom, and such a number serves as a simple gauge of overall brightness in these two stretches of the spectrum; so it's 114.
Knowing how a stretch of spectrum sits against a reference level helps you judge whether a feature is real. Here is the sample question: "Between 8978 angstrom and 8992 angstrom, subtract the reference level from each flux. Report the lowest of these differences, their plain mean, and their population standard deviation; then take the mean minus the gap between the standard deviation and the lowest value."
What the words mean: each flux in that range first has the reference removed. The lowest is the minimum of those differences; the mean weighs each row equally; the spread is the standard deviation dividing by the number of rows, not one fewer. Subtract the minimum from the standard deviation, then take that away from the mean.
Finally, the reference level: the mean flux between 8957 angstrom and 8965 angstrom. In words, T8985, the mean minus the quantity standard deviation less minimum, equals -1.1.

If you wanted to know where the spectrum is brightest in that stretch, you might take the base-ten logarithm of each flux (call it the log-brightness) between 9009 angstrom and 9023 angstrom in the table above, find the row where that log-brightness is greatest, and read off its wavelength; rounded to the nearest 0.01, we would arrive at 9022.26 angstrom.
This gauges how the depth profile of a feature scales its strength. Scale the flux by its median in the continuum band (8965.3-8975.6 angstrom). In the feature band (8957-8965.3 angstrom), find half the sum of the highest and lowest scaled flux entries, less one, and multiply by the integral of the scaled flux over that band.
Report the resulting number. 0.39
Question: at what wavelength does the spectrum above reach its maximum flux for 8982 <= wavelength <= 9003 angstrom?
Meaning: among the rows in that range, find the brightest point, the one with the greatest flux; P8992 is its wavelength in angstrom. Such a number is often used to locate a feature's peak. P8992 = 8995.29 angstrom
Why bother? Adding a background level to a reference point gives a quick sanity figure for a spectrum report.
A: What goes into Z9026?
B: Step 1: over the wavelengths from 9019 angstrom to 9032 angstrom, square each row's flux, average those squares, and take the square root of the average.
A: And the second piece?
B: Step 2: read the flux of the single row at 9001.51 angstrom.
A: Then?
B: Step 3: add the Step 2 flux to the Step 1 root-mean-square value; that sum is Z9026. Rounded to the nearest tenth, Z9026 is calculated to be 37.4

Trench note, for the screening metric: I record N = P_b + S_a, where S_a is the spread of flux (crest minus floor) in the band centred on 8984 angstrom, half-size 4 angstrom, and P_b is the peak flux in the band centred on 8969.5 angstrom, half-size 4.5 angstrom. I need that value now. 18.6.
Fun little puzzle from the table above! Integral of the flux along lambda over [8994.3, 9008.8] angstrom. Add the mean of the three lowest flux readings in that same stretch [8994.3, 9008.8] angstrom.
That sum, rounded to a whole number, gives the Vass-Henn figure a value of 288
